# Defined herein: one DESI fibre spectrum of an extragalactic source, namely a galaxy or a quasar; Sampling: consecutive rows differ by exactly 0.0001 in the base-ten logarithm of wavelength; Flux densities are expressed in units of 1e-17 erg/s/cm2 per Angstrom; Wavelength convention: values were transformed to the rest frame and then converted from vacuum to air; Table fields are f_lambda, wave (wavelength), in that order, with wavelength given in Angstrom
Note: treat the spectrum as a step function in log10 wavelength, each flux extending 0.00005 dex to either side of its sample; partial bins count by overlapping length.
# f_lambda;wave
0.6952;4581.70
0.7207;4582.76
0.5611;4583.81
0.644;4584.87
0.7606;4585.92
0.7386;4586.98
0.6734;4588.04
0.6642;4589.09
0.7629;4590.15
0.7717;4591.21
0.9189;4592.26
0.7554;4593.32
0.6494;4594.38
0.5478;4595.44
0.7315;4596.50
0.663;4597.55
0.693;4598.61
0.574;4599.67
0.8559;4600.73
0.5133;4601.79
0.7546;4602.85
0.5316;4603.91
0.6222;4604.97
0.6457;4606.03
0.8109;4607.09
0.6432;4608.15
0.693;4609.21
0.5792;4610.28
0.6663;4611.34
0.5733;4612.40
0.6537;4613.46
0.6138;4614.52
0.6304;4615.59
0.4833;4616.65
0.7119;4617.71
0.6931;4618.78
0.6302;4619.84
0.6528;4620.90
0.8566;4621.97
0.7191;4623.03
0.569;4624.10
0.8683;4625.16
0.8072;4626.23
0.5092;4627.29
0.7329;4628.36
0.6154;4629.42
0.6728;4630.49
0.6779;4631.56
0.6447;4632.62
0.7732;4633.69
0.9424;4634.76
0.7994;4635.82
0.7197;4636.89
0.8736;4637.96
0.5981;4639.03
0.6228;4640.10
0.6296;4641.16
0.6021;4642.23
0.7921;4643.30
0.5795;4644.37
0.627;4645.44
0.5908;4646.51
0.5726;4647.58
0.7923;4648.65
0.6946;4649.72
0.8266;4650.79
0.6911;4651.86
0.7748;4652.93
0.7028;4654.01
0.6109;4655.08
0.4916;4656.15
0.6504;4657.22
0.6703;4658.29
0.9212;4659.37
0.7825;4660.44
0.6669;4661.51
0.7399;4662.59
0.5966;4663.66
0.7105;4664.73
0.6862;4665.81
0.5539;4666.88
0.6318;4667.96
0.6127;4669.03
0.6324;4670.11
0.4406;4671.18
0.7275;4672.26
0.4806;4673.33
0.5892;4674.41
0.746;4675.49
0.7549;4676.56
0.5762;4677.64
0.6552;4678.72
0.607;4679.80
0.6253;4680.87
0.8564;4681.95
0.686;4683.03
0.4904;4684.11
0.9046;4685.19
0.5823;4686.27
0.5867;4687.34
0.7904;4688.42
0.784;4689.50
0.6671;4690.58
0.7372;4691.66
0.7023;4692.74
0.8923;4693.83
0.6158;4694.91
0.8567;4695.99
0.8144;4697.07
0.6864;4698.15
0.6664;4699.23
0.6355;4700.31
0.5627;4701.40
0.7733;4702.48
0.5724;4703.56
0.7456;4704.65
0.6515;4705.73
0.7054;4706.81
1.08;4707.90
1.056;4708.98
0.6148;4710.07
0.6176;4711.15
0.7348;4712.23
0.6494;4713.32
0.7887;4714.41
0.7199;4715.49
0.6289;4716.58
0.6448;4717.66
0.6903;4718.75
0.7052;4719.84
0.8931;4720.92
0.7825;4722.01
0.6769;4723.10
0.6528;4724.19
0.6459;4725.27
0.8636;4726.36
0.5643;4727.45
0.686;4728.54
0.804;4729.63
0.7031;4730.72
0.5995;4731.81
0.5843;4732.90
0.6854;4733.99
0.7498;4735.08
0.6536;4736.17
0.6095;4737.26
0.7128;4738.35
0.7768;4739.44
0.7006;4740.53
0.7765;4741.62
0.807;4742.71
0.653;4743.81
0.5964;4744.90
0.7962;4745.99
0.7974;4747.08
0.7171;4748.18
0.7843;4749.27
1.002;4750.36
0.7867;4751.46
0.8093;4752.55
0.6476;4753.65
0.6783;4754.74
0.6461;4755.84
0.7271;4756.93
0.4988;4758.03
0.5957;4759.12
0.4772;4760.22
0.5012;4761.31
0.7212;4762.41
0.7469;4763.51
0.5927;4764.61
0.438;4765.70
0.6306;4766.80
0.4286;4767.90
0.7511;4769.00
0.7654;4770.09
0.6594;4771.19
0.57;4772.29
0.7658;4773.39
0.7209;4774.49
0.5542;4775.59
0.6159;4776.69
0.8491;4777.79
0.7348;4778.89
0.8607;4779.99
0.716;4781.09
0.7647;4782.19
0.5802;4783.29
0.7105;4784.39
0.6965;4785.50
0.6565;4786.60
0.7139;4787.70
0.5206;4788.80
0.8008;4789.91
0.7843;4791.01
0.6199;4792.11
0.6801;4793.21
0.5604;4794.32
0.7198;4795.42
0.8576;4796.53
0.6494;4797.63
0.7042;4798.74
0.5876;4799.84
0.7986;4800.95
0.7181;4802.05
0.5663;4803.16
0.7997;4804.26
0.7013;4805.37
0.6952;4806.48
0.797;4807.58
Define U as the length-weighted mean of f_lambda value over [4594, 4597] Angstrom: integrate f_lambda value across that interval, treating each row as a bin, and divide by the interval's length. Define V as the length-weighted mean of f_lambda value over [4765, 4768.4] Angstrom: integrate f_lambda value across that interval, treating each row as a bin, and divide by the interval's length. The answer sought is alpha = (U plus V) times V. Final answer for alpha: 0.58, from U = 0.641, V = 0.50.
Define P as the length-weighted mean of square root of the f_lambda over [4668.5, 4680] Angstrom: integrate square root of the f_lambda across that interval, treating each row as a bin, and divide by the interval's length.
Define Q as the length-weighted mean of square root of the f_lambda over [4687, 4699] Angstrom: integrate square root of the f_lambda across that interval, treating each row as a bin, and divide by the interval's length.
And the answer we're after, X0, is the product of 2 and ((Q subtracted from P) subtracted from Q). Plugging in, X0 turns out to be 1.86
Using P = 0.78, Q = 0.858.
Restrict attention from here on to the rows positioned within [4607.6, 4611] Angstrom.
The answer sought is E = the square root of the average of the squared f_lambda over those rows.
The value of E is 0.64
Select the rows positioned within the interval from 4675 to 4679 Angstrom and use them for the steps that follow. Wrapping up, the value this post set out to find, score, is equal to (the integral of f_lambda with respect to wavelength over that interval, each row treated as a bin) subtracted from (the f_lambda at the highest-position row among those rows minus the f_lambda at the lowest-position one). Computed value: -2.8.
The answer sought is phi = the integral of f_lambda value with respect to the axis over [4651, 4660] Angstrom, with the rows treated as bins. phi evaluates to 6.25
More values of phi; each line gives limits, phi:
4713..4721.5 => 6.10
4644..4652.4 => 5.66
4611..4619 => 5.00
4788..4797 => 6.23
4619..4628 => 6.32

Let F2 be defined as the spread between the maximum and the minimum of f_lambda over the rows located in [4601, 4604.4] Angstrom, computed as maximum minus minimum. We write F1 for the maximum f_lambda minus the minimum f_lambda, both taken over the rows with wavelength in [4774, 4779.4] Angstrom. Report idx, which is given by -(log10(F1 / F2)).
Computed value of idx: -0.09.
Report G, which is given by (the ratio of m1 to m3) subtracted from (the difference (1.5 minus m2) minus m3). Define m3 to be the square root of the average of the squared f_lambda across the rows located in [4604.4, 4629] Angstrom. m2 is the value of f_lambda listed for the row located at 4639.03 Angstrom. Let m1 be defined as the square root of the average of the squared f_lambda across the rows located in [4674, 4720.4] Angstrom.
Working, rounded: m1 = 0.719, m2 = 0.5981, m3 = 0.675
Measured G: -0.84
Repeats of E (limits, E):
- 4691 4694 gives 0.78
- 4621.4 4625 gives 0.72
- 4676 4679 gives 0.67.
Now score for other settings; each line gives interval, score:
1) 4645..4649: -2.4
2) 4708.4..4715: -5.2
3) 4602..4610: -5.4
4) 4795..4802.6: -5.5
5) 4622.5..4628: -4.0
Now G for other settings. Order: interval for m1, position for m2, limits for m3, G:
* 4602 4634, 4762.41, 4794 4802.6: -0.88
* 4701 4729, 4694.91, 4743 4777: -0.87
